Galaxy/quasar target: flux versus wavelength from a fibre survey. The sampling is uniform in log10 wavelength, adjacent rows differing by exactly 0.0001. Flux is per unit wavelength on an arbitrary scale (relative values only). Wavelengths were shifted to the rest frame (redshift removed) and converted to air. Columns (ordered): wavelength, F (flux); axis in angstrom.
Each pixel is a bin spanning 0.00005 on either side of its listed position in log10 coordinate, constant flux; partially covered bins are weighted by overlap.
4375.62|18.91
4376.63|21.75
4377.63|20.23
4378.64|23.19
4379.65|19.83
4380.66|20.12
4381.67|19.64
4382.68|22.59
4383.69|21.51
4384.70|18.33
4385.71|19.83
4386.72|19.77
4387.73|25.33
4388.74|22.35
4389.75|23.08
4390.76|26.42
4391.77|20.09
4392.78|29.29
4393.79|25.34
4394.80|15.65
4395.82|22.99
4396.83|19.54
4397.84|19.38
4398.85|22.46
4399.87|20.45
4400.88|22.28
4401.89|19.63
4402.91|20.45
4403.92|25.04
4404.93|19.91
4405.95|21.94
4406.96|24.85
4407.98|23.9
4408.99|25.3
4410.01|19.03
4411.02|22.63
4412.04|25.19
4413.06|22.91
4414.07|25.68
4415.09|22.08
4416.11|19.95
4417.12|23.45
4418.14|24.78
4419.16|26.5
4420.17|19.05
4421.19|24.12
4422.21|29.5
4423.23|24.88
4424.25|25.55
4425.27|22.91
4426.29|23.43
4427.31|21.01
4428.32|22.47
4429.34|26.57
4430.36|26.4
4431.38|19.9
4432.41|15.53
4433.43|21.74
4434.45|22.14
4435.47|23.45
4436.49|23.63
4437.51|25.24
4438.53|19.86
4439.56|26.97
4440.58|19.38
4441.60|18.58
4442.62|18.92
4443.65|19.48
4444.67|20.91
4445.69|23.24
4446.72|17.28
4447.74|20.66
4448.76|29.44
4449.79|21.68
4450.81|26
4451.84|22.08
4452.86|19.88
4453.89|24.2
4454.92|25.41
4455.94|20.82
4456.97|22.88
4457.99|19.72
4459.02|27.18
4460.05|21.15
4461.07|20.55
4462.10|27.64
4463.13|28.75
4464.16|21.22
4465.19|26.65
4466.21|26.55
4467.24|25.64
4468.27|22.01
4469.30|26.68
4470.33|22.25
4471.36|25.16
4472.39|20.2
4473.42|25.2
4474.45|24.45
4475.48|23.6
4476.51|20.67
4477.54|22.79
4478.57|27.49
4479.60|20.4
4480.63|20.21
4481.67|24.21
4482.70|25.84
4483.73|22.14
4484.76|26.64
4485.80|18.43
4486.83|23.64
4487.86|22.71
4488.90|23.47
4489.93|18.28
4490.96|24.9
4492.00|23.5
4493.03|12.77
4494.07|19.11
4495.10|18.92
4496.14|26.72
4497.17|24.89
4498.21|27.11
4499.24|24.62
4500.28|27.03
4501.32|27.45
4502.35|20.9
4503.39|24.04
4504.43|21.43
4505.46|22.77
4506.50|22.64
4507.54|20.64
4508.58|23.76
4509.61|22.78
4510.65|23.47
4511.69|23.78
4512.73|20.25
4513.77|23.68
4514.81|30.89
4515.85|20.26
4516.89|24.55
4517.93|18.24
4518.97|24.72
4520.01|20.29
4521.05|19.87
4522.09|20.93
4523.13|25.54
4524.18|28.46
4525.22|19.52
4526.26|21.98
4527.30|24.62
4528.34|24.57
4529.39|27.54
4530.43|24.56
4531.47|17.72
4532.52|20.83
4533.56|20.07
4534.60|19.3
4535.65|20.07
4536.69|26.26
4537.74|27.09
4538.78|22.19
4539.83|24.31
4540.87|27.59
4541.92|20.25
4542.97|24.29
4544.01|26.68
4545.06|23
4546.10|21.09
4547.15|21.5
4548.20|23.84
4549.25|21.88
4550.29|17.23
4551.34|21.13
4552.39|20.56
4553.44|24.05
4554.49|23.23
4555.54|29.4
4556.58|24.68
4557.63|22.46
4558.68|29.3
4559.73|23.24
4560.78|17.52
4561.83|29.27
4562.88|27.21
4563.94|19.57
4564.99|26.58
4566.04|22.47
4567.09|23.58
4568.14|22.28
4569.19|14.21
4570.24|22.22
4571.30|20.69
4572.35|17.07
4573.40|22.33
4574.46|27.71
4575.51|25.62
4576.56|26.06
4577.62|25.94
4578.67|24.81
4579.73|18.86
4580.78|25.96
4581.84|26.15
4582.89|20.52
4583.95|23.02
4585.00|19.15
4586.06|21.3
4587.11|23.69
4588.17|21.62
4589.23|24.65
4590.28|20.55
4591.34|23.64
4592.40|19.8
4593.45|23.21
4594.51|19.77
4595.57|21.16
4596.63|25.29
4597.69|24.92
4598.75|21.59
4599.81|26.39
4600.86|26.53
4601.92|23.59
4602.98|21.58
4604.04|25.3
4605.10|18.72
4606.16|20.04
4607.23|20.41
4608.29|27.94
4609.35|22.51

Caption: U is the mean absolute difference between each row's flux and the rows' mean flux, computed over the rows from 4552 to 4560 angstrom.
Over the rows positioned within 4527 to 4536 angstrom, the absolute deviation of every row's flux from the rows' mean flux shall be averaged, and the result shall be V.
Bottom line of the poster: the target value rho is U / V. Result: 0.84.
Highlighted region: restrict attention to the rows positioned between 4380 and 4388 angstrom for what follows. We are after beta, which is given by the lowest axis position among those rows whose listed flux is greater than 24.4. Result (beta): 4387.73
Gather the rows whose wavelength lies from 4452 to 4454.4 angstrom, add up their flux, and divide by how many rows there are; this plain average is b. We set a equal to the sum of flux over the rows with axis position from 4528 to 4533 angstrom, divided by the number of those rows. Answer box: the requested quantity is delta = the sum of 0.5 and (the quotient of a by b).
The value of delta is 1.546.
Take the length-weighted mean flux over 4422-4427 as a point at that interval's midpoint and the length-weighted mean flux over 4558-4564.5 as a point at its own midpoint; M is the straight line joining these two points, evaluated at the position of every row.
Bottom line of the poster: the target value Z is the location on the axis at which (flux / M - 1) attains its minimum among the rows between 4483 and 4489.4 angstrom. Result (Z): 4485.80 angstrom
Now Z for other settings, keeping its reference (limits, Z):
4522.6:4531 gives 4525.22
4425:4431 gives 4427.31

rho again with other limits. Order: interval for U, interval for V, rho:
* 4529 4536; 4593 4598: 1.37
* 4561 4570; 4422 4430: 1.69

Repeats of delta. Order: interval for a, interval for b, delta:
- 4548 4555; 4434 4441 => 1.446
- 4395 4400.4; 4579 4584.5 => 1.415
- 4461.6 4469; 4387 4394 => 1.538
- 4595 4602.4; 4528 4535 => 1.596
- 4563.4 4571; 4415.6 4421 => 1.448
